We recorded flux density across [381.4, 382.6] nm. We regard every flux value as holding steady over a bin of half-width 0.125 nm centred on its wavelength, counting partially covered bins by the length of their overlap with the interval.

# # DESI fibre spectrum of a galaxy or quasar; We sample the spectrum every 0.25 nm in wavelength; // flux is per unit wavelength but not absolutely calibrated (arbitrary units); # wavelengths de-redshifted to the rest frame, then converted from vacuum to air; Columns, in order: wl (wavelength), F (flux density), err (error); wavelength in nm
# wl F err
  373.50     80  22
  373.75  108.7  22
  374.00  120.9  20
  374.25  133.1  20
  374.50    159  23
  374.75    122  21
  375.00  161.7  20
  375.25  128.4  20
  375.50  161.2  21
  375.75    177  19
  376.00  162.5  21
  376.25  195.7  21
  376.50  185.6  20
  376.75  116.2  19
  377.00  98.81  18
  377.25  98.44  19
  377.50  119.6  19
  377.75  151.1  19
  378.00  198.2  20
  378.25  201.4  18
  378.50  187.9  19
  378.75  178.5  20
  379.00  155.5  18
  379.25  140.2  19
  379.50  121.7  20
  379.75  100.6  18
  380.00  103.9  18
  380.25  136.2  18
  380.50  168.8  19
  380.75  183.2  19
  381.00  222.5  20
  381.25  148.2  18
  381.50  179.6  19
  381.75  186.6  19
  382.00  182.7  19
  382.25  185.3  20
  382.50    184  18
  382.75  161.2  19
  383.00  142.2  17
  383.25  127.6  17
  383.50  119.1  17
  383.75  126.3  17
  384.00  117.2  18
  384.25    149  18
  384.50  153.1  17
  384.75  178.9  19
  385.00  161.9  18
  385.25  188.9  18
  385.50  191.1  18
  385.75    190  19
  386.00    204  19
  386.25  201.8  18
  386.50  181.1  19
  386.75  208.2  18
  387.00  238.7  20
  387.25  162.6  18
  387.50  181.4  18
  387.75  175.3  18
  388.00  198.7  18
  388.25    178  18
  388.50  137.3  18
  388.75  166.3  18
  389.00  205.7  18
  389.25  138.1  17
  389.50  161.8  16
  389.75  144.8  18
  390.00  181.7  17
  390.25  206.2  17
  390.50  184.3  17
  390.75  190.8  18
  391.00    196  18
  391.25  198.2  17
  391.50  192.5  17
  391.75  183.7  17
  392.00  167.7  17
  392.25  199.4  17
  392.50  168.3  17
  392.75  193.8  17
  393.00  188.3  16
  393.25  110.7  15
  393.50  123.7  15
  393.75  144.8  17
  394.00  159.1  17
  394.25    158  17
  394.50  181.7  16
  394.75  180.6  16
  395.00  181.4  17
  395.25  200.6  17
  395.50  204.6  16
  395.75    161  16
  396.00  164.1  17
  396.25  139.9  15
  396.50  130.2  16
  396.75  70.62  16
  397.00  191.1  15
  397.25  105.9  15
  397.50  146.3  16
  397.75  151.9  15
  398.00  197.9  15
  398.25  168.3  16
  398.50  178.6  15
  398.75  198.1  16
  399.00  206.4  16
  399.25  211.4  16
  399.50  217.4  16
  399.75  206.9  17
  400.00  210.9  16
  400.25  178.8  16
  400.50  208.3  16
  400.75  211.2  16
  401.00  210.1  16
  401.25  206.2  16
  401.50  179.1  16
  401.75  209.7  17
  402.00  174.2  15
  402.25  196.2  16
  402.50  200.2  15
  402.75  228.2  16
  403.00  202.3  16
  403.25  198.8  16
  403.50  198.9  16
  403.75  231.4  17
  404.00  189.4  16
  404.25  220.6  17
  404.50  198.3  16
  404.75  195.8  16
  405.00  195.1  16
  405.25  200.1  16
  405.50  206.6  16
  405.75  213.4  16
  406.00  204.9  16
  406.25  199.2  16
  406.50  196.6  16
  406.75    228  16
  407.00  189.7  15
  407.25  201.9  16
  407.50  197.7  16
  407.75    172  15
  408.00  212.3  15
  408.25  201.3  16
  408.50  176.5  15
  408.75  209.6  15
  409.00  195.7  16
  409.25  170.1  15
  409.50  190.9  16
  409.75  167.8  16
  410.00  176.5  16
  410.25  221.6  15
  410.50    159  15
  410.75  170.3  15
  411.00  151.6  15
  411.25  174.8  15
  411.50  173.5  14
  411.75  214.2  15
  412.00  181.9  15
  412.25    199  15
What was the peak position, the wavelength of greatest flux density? 381.75 nm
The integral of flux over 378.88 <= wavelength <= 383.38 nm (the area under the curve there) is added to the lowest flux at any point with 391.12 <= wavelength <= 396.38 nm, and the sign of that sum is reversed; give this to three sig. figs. -818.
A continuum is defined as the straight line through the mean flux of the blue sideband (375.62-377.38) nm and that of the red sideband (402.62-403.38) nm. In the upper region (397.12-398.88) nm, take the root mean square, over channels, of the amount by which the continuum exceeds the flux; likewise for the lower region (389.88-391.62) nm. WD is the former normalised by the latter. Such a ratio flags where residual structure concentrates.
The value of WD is 3.2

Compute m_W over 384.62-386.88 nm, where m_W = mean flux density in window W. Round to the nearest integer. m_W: 190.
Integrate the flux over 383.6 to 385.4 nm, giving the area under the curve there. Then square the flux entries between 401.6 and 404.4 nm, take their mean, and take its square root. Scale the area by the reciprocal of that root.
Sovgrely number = 1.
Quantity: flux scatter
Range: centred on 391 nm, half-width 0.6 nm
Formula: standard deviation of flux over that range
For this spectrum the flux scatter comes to 5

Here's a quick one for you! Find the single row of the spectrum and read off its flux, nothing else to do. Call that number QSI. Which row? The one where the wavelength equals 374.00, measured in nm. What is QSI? 120.9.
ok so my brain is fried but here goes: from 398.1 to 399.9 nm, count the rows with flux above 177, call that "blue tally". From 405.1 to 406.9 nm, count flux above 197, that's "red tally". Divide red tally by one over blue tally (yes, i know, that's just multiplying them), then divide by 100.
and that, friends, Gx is 0.36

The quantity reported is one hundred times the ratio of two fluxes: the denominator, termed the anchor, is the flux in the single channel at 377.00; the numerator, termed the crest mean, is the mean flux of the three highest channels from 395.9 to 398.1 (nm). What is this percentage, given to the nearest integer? 187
